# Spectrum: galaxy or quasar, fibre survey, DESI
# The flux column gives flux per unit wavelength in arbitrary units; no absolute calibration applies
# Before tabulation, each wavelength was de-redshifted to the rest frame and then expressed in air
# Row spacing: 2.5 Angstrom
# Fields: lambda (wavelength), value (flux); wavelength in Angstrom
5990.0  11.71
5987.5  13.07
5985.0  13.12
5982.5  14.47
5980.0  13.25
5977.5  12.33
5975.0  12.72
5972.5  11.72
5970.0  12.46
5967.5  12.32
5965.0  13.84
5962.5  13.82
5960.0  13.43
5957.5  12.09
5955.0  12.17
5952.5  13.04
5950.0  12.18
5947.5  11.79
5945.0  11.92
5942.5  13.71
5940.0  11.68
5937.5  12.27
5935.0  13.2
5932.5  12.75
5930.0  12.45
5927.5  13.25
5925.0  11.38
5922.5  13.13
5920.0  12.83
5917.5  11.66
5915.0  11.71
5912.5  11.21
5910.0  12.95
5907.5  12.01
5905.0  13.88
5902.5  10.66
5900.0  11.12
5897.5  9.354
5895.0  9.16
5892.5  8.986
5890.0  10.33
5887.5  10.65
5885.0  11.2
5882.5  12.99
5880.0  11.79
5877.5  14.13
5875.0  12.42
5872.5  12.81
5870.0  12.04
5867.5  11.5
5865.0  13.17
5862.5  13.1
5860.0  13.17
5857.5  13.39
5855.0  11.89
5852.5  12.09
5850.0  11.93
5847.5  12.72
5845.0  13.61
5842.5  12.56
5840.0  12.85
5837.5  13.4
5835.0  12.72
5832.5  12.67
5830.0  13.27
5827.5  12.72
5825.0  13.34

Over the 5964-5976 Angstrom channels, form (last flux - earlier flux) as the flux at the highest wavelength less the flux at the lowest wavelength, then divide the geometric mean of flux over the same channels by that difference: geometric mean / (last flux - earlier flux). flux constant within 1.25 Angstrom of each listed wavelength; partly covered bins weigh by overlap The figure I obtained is -11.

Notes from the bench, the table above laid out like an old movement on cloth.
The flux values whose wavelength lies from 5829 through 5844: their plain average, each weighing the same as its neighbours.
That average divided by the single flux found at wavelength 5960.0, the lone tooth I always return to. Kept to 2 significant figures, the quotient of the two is 0.96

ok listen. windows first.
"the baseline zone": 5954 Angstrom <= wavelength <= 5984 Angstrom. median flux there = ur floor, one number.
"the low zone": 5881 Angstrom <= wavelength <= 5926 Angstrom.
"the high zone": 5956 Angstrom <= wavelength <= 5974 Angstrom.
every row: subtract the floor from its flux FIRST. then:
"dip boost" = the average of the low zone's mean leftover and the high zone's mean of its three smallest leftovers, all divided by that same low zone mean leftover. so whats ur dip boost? 0.7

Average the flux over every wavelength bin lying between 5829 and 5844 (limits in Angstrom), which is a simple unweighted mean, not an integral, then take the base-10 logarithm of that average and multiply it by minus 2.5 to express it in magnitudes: -2.78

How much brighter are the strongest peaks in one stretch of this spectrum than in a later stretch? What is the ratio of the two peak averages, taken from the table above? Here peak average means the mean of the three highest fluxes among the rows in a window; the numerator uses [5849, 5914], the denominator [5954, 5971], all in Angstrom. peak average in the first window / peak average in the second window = 1.01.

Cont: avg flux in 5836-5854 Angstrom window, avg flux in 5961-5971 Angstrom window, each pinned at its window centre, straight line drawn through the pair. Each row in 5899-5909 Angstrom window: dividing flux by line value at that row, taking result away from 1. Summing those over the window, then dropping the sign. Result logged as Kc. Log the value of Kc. 0.31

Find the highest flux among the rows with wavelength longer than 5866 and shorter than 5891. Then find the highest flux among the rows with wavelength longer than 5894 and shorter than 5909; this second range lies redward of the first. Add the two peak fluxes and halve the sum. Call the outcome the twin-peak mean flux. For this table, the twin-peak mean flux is 14.0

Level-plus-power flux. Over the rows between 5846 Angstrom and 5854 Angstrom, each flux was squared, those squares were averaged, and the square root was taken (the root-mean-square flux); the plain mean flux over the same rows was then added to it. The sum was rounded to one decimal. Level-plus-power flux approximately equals 24.5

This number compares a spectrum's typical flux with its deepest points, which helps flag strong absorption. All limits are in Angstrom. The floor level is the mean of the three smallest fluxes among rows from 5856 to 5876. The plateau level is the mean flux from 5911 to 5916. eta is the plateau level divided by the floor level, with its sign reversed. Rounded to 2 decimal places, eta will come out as -0.96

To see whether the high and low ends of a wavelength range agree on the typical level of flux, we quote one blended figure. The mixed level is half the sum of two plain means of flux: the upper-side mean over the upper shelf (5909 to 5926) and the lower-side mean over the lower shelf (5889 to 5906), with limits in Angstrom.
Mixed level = 11.3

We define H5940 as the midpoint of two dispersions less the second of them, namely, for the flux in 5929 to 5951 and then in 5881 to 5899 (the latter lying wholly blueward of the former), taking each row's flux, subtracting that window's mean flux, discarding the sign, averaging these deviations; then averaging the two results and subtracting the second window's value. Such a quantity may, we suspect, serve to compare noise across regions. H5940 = -0.27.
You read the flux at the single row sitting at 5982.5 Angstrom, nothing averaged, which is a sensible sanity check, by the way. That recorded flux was 14.47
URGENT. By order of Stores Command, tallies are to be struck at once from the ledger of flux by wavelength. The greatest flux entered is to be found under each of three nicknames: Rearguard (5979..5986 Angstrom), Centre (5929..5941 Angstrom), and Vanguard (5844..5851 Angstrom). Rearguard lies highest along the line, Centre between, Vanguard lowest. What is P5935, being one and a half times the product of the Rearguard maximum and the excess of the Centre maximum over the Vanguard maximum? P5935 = -9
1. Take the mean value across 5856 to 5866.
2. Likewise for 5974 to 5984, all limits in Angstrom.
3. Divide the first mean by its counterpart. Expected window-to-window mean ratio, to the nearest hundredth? 1.00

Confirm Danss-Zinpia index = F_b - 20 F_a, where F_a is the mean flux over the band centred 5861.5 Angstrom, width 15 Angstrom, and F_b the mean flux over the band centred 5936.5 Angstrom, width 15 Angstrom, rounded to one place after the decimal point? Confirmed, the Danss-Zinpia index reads -241.4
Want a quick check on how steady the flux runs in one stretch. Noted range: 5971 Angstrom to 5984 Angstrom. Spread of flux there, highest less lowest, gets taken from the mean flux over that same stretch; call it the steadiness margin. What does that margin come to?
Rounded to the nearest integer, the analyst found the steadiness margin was 10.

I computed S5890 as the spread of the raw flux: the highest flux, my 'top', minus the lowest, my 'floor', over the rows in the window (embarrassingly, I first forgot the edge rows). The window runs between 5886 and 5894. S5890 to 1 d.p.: 1.7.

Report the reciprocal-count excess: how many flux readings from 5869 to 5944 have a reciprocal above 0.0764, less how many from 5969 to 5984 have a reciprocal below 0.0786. 22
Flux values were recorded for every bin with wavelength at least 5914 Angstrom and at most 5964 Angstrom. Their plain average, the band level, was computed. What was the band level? 12.5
